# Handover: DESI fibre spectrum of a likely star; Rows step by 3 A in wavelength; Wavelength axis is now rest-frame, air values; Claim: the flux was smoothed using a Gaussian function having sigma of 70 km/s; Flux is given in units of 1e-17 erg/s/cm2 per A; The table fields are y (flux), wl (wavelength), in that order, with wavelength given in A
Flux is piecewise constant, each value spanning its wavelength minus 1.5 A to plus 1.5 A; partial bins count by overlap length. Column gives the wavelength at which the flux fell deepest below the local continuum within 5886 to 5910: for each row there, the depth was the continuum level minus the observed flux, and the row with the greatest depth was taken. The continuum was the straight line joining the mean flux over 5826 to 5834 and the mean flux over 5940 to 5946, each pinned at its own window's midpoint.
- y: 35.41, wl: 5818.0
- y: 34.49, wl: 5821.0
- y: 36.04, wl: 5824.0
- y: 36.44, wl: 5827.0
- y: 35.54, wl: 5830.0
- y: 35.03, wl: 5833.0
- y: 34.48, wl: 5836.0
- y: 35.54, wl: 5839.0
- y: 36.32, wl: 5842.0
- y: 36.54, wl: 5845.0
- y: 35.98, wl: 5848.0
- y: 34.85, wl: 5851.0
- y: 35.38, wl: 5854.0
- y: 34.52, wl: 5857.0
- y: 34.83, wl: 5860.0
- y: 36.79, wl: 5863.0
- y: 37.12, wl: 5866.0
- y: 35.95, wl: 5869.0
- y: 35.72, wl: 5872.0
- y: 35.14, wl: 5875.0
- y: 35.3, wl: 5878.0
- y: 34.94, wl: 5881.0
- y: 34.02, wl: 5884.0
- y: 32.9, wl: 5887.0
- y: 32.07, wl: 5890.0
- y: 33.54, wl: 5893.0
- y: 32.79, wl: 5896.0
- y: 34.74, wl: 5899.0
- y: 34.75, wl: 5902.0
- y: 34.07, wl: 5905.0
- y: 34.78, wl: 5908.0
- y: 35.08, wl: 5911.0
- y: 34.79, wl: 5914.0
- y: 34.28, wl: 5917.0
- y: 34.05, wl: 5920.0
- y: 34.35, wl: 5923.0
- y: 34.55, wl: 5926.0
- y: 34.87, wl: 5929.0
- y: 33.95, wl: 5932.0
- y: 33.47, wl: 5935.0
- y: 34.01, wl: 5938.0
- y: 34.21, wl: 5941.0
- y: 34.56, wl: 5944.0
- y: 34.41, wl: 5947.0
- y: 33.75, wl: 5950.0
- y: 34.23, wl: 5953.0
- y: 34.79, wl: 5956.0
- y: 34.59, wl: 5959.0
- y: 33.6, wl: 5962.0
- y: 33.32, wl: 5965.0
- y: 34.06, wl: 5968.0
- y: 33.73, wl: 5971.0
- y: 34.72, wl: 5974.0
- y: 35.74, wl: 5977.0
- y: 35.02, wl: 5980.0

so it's 5890.0 A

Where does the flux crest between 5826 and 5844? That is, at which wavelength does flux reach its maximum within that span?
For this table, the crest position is 5827.0 A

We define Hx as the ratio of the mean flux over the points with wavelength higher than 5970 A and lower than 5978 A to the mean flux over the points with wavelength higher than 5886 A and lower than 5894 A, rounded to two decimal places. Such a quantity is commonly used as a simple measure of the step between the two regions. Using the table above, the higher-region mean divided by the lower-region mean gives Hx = 1.06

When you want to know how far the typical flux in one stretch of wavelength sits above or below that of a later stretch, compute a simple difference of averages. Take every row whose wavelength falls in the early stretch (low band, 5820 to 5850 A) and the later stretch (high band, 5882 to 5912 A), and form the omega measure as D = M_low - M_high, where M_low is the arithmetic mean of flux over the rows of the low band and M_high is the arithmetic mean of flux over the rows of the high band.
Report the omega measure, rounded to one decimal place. 1.8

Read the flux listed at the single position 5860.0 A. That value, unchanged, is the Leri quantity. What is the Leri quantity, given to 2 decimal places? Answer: 34.83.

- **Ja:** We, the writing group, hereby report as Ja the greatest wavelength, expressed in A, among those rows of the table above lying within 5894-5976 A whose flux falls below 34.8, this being 5974.0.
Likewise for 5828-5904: 5902.0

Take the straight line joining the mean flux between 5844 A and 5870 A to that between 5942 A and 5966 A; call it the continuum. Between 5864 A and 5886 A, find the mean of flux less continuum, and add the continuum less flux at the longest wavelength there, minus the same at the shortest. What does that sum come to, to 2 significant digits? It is 2.8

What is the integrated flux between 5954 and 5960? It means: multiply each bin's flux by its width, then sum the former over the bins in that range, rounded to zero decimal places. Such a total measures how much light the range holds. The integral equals 208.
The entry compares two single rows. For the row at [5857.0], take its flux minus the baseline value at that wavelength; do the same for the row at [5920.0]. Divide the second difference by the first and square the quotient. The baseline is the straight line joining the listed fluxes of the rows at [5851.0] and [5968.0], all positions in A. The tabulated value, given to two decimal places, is 1.33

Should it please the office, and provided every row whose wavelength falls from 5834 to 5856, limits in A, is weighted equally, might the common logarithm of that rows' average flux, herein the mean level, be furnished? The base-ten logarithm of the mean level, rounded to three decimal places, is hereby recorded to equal 1.551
